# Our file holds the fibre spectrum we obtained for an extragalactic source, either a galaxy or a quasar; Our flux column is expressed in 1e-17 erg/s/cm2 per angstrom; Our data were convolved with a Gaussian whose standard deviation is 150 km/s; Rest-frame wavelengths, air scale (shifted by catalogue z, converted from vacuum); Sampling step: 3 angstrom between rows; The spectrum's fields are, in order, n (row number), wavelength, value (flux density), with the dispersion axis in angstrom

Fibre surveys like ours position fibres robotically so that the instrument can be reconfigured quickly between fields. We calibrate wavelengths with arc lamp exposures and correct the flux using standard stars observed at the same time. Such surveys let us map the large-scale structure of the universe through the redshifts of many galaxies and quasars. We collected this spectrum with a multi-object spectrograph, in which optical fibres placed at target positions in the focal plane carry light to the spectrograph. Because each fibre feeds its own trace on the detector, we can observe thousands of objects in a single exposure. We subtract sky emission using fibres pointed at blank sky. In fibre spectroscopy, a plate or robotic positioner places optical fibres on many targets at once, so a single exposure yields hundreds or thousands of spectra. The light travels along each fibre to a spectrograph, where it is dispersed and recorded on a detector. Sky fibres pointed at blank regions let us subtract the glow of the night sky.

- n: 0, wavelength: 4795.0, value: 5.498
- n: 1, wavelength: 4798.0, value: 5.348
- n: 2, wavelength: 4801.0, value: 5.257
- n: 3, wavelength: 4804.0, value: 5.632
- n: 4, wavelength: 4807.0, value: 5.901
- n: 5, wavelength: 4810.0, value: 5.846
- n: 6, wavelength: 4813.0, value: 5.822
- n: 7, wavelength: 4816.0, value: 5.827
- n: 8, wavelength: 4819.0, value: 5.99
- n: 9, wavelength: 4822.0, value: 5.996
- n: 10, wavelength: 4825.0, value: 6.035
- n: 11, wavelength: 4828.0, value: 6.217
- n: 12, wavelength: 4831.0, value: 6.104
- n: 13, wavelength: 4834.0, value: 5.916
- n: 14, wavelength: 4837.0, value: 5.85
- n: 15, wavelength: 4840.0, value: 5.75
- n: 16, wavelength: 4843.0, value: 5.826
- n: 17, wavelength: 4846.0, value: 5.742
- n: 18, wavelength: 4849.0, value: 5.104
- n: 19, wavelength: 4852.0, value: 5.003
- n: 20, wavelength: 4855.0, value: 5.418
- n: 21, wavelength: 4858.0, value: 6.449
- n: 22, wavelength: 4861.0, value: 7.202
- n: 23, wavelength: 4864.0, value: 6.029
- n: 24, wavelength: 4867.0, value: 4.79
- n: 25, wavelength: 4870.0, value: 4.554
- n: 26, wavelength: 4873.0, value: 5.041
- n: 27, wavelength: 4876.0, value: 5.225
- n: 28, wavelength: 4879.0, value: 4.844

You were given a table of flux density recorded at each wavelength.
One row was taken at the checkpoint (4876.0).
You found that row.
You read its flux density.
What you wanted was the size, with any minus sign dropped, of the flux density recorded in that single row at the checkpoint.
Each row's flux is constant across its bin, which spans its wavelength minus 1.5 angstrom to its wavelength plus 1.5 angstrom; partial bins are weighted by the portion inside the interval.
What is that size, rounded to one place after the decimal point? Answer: 5.2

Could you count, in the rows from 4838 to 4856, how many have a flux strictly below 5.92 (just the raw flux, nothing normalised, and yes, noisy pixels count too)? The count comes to 6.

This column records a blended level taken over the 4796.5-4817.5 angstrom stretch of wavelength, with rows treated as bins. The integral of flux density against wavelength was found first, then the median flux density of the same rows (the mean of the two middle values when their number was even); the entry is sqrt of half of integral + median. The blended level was 7.90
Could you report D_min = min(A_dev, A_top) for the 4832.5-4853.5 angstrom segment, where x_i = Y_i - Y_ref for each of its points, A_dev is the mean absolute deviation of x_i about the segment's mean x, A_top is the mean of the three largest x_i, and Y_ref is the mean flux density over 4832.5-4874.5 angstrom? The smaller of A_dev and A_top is 0.24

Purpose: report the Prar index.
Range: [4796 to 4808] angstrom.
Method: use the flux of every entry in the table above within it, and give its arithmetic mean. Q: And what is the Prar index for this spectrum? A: 5.5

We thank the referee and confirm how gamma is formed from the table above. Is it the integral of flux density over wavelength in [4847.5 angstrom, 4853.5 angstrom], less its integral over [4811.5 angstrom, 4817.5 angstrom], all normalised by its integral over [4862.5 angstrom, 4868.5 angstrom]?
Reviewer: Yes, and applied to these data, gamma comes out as -0.14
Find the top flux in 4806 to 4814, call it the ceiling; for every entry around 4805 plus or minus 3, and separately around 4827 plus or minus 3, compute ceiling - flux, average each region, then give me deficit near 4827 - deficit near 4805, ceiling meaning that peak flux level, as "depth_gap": -0.4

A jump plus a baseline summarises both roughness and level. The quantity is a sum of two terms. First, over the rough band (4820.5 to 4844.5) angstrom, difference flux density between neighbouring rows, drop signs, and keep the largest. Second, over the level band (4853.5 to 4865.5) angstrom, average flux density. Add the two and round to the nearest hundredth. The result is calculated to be 6.46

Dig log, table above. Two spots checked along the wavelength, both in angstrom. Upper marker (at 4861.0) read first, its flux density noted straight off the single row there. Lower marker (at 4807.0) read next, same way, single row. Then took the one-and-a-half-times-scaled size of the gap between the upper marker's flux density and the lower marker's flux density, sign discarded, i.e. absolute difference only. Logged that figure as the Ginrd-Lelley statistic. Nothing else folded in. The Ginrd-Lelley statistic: 2.0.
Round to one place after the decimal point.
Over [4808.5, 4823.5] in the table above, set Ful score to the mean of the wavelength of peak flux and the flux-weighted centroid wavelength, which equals 4819.0 angstrom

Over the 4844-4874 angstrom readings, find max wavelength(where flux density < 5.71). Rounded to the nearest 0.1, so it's 4873.0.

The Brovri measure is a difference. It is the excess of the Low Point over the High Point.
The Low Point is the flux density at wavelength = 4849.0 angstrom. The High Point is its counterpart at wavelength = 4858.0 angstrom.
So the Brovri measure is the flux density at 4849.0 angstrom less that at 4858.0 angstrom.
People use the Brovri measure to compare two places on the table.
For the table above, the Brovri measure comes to -1.3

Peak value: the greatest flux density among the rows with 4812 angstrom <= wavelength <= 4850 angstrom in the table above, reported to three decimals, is 6.217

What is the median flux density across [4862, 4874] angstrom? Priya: 4.92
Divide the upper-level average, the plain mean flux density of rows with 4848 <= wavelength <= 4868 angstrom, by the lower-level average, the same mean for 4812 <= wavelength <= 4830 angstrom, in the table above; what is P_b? 0.96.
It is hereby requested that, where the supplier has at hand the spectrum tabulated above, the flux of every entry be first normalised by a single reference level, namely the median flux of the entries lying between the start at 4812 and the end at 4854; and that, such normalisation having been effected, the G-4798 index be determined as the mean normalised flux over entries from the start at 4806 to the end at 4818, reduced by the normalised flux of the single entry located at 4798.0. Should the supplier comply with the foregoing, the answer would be 0.086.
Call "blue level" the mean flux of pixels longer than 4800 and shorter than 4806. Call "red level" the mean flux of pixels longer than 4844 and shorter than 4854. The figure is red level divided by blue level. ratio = 0.97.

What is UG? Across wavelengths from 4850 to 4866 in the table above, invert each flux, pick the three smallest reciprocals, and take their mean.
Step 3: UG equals 0.153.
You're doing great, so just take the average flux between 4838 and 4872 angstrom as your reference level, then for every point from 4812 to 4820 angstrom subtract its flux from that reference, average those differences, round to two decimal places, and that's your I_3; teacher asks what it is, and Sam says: -0.26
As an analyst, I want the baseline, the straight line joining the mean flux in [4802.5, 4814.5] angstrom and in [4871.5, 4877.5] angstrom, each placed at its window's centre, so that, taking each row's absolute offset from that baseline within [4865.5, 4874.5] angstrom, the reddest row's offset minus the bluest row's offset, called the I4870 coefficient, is -0.31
